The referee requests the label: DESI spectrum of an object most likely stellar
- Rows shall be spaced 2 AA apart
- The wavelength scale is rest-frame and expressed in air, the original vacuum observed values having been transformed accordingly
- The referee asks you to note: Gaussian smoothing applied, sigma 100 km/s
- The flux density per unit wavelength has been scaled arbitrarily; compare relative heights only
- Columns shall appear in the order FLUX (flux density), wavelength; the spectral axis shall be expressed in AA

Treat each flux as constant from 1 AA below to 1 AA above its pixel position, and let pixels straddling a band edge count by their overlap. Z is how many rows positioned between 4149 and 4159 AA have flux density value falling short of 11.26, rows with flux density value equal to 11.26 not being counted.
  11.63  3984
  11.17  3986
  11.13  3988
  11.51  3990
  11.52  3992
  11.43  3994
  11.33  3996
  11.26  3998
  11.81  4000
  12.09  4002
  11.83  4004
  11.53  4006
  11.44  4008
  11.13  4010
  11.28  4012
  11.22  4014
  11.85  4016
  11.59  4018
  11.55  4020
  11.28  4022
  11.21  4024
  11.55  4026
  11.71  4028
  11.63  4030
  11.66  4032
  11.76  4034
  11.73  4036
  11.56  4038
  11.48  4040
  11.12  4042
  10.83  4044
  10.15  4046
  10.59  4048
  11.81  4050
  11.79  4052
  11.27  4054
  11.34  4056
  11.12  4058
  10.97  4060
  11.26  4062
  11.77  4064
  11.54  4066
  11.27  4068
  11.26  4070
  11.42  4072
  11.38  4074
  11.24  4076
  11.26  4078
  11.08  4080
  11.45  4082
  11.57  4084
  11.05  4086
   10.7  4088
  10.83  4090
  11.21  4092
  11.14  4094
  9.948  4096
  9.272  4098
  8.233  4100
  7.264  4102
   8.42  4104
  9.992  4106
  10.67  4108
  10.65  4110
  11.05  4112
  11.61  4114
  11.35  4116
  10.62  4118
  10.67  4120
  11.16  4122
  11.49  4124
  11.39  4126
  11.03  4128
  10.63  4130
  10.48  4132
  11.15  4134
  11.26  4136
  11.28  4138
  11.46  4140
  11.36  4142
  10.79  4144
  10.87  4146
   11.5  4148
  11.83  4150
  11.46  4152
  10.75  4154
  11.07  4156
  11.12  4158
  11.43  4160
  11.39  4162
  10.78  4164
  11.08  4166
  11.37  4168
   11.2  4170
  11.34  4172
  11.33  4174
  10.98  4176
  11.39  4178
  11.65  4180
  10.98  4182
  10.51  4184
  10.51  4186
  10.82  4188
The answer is 3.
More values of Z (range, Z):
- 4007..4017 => 2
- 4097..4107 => 5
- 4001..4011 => 1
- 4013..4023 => 1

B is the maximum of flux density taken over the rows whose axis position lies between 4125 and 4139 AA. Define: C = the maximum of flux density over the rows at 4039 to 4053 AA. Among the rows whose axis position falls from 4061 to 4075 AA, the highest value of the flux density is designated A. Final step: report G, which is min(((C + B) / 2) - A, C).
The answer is -0.17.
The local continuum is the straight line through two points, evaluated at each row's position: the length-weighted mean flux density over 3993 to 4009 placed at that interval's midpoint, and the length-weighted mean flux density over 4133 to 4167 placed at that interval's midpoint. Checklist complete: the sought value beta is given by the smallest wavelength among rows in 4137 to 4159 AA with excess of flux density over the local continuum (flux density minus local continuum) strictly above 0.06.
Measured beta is 4140 AA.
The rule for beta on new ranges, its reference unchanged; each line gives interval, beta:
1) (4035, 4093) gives 4036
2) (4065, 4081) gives 4066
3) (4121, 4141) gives 4124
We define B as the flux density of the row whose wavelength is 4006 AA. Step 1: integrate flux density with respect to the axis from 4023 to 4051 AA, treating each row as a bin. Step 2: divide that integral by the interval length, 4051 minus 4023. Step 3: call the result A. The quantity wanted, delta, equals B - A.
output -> 0.2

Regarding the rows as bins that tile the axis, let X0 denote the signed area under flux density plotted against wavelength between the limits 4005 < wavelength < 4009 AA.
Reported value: 46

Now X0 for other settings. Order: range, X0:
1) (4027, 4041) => 163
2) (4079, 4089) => 112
